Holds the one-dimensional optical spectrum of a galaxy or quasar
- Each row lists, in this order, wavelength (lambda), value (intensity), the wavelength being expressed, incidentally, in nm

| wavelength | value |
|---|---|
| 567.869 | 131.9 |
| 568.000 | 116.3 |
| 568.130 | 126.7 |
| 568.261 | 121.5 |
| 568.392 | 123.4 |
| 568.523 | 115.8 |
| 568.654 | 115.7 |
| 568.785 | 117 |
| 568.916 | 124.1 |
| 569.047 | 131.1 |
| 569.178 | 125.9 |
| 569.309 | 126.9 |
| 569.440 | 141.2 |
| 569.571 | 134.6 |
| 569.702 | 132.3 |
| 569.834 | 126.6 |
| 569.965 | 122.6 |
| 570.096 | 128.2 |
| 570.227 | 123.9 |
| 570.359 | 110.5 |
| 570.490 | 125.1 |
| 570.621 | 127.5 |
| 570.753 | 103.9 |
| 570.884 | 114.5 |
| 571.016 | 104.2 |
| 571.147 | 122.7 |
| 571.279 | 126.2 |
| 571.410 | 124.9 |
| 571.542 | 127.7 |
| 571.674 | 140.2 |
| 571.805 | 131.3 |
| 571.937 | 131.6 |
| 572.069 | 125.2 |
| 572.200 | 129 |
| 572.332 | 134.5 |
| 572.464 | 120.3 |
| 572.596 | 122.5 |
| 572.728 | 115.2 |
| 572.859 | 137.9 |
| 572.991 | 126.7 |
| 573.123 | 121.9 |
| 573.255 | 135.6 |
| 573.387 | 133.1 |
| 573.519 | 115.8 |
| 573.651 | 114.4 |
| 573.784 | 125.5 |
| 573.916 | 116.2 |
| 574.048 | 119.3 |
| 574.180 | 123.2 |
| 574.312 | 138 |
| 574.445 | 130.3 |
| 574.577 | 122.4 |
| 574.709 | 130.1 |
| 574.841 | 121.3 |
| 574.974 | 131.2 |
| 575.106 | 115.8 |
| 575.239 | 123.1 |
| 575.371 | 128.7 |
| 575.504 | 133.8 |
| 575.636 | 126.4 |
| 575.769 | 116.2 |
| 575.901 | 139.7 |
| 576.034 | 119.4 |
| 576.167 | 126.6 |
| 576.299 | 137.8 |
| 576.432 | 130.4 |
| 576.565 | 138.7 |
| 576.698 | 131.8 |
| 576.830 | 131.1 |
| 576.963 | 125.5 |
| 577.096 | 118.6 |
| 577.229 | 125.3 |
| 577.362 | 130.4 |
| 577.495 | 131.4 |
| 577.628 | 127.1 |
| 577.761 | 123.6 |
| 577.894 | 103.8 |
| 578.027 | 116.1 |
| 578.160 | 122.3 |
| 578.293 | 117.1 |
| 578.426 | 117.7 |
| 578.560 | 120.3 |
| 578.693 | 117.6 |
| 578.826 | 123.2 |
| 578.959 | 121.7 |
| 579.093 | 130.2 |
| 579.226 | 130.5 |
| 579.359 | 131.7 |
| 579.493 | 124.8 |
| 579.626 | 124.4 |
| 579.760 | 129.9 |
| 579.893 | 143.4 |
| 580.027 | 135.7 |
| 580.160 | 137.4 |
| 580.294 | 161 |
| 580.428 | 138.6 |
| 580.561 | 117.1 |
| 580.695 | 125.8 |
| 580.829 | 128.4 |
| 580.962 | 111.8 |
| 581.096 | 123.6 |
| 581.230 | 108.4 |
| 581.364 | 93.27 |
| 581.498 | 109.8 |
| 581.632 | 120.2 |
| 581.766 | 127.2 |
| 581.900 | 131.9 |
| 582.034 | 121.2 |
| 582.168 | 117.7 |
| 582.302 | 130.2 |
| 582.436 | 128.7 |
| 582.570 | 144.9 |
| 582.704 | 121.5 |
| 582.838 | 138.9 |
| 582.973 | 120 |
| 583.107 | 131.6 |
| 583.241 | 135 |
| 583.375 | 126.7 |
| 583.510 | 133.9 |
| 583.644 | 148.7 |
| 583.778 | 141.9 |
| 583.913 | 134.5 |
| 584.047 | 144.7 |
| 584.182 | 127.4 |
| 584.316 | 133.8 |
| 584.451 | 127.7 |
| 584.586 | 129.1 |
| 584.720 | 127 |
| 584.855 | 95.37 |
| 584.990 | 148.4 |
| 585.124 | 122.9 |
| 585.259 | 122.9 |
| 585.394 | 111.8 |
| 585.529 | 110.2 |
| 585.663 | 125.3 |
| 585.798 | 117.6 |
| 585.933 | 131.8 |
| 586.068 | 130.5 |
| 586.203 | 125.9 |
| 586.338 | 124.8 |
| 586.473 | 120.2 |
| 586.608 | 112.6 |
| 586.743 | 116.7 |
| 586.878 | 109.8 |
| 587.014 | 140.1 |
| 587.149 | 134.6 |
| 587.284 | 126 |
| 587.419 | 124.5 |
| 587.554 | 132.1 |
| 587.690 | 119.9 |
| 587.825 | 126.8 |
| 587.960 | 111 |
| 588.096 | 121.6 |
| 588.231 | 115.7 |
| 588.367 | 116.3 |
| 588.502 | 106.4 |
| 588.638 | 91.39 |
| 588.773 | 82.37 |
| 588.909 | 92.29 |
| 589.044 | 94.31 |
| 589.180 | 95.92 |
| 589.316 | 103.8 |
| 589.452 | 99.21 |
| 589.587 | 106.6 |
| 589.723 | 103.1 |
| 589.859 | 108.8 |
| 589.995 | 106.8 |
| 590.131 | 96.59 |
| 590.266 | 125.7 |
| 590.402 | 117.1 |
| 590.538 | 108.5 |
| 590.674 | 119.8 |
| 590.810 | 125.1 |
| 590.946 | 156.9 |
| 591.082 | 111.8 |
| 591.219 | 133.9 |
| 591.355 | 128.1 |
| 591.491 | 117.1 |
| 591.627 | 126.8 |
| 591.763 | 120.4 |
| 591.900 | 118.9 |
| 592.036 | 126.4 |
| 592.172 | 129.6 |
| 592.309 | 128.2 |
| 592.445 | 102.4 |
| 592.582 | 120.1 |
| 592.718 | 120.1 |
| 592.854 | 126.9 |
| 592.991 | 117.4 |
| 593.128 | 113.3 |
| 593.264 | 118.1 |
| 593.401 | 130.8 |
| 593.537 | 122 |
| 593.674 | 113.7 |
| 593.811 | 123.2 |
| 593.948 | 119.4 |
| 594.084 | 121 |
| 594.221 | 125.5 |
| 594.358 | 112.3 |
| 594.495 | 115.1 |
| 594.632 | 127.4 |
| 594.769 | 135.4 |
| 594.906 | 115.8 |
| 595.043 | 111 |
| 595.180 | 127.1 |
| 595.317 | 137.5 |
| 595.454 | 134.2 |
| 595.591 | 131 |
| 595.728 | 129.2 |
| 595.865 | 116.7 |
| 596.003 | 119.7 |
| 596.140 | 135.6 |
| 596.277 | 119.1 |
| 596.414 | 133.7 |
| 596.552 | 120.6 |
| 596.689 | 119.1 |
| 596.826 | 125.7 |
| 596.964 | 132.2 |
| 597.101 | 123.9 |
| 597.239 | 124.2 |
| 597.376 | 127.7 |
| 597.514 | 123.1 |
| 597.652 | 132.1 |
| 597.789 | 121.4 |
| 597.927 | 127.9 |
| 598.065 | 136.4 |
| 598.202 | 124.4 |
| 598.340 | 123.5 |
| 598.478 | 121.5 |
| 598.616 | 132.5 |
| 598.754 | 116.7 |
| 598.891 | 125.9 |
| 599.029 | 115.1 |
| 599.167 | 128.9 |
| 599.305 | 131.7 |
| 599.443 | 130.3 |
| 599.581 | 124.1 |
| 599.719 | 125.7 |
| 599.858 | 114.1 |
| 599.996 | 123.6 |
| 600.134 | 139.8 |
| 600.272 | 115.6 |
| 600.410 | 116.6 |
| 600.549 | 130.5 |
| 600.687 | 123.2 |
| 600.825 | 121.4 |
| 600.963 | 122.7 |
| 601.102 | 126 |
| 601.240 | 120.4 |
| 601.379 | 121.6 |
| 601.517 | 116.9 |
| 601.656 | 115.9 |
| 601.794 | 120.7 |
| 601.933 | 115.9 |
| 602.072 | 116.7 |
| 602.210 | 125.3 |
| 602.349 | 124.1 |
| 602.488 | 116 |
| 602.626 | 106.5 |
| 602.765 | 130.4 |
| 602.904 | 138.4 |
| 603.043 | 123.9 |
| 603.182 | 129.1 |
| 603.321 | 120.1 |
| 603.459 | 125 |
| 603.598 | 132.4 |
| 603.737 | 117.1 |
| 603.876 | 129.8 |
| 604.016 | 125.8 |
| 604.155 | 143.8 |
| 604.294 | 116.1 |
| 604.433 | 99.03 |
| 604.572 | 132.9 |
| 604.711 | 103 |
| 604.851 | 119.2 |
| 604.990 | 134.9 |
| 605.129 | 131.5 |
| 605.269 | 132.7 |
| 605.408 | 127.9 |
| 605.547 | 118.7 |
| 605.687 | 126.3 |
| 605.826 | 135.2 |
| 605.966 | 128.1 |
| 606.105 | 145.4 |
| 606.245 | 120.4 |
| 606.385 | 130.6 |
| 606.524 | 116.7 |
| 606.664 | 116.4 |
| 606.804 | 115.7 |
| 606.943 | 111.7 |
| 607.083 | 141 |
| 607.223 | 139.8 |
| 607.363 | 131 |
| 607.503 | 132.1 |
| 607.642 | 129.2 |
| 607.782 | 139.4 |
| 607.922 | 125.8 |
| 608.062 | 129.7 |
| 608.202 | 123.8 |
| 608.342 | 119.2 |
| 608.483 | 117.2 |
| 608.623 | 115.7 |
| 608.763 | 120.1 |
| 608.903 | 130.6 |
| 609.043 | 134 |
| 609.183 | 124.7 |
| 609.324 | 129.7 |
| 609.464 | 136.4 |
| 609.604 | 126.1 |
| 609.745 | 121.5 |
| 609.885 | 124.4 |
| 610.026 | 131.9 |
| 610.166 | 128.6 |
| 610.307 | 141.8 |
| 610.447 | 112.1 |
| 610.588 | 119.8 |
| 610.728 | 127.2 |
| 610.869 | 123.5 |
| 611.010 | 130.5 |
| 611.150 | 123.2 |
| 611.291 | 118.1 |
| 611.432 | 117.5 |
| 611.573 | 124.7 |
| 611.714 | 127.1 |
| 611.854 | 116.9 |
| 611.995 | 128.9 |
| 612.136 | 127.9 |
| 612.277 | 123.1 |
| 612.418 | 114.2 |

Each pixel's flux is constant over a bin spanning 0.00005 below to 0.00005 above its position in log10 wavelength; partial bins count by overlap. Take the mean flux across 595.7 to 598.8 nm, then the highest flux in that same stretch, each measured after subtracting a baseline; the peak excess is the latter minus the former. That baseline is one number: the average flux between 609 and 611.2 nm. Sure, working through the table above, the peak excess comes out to 10.9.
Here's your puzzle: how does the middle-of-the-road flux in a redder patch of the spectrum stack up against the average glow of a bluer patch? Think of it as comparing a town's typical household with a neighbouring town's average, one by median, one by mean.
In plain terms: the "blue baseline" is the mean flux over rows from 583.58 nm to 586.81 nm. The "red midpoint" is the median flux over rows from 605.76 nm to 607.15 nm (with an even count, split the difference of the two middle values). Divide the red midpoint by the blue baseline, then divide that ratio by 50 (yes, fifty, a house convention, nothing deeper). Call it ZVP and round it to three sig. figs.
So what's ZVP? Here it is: 0.0197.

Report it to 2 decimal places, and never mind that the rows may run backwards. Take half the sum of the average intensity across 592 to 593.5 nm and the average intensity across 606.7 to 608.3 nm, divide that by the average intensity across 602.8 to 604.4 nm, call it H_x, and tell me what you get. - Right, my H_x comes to 0.98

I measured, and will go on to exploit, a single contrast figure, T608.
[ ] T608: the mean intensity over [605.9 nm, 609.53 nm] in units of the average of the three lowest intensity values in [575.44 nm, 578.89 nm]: 1.13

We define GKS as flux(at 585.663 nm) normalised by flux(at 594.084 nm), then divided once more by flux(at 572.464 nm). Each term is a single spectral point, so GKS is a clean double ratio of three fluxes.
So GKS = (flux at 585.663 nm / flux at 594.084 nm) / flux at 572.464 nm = 0.0086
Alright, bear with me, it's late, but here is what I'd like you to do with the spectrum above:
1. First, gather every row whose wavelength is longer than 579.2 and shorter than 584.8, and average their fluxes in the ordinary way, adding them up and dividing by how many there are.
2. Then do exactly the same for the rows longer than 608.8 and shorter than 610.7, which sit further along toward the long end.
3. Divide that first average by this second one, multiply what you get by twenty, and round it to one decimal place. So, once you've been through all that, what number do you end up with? 20.2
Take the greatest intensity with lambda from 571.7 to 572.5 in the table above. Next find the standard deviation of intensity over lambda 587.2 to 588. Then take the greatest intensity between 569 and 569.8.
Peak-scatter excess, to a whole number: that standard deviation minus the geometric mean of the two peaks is -131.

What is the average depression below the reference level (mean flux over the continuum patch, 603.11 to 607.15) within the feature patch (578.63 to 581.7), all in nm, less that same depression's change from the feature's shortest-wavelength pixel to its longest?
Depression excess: 2.1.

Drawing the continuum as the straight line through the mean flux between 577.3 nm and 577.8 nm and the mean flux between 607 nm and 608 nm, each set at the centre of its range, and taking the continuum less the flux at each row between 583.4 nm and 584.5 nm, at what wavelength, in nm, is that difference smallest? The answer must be 583.644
